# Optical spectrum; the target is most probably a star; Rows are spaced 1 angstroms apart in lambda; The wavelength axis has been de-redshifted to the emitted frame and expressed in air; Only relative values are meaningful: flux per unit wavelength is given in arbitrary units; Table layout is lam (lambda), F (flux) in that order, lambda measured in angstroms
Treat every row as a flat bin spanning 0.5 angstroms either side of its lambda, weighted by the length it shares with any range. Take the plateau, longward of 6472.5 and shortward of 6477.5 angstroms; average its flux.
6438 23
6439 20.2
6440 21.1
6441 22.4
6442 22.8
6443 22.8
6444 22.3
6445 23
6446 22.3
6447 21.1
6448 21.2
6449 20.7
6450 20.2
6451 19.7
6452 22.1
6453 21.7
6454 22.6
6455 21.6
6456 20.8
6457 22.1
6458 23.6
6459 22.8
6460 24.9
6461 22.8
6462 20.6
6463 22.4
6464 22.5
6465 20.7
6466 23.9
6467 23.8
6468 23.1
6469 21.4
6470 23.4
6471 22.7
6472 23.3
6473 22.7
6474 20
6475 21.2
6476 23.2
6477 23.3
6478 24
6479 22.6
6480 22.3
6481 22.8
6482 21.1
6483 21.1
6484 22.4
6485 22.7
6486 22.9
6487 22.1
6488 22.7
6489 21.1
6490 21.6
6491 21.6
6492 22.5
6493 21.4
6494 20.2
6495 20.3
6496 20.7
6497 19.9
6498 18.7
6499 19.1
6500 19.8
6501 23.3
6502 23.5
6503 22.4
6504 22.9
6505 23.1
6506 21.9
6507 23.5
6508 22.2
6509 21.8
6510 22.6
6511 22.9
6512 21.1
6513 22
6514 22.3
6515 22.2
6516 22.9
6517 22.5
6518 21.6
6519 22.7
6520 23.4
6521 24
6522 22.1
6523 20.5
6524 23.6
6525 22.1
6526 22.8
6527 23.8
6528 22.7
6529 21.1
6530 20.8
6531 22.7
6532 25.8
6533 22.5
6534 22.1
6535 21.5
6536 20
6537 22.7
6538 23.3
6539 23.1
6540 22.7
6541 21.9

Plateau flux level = 22.1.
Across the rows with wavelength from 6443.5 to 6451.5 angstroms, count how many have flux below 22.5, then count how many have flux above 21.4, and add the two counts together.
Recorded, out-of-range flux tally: 10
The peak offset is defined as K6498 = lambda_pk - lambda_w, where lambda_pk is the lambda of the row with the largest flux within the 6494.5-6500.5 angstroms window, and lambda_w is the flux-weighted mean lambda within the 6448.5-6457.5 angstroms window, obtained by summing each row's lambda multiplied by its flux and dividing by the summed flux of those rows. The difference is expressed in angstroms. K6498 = 42.9 angstroms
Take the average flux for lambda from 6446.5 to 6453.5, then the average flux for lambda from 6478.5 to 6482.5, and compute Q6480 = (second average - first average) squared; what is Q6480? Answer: 1.5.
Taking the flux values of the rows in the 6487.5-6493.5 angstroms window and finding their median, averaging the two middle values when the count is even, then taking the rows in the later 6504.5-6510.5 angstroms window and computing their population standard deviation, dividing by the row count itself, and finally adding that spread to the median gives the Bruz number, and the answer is 22.2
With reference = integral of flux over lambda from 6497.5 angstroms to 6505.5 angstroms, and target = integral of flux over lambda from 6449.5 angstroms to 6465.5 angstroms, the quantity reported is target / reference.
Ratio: 2.0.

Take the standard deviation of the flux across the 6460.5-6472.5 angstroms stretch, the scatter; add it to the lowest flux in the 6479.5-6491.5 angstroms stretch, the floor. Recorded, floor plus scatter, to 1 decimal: 22.2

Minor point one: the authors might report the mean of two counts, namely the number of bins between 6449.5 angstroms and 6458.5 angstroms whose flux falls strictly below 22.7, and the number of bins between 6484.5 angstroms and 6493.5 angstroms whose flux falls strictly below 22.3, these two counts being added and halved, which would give 6.5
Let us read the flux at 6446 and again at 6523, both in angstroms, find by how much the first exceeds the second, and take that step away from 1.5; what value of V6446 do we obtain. -0.30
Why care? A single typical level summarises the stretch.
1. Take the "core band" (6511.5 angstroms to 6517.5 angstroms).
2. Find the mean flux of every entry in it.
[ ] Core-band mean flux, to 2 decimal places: 22.17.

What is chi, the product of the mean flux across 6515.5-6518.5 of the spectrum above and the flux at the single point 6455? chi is 482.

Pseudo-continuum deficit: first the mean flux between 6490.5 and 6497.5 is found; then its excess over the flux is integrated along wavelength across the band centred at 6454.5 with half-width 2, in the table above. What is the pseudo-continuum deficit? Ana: -2.9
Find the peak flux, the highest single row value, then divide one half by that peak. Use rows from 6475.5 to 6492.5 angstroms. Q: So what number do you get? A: 0.0208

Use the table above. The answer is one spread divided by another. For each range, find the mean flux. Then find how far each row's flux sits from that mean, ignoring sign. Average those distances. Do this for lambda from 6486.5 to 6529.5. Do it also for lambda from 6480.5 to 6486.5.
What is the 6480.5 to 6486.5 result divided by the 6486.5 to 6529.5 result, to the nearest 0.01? 0.72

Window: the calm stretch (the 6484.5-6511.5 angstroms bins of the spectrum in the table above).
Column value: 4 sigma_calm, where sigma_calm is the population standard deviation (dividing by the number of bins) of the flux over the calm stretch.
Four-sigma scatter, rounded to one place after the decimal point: 5.3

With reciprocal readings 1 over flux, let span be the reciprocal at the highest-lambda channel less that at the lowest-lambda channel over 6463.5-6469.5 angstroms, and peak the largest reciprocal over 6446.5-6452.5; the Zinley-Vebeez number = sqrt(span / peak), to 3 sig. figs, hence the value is 0.212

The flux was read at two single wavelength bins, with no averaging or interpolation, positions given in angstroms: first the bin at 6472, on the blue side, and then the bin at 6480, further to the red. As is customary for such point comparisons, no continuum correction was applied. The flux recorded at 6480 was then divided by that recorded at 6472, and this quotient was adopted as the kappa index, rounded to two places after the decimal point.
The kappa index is 0.96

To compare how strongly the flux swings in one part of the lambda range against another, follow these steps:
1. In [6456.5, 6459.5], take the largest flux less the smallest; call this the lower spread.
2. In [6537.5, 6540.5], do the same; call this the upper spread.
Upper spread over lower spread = 0.40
